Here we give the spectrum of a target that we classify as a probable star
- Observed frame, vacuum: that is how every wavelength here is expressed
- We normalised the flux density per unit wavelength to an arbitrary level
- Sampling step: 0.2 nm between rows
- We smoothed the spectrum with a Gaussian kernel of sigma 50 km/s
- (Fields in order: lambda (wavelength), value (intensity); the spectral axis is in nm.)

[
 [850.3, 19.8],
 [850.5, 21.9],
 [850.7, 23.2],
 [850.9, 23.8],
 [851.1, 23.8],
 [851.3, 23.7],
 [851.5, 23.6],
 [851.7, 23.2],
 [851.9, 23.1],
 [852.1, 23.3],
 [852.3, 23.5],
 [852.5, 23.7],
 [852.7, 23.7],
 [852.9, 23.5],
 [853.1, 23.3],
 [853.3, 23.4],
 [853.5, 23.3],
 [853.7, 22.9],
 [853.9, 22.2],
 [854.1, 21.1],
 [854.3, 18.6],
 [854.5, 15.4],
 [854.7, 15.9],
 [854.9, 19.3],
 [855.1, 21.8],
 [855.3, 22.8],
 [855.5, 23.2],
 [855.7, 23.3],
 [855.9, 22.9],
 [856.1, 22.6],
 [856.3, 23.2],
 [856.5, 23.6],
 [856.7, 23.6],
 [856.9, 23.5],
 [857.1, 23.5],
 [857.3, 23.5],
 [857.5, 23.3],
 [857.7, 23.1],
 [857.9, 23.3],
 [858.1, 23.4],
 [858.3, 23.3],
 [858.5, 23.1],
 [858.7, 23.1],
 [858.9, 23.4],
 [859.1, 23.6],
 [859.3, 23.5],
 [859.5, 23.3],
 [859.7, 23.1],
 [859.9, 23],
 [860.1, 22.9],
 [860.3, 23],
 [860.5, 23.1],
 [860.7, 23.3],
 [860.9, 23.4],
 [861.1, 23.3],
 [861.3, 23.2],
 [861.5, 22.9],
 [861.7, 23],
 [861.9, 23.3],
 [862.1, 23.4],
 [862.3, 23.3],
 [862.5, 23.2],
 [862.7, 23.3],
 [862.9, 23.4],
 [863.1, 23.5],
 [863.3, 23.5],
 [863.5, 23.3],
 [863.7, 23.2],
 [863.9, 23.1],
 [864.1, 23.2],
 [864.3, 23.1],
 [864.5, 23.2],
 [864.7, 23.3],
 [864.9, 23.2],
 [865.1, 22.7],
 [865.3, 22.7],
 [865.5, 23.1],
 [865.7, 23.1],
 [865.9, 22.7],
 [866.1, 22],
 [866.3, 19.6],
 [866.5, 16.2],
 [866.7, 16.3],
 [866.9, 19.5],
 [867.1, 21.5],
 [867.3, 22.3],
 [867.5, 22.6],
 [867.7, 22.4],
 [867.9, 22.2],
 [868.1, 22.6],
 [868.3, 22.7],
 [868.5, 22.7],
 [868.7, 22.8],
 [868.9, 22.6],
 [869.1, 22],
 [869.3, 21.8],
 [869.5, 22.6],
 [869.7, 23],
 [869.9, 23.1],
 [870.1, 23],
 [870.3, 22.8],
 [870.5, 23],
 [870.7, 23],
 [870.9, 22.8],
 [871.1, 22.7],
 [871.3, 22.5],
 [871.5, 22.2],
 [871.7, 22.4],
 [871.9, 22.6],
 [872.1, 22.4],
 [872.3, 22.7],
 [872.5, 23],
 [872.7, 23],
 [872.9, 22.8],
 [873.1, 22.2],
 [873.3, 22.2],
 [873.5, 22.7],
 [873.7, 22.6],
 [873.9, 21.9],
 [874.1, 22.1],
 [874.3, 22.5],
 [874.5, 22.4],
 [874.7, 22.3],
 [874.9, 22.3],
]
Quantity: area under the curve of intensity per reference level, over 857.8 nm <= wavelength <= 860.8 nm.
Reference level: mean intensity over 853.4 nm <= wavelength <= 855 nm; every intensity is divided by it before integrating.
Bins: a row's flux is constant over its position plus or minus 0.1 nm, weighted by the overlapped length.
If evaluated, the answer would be 3.51 nm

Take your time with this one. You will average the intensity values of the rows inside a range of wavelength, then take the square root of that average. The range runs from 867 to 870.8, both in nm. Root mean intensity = 4.75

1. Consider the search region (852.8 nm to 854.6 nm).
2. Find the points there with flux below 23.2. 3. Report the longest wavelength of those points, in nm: 854.5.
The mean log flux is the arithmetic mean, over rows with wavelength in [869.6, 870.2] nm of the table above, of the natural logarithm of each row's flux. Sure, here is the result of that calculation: 3.14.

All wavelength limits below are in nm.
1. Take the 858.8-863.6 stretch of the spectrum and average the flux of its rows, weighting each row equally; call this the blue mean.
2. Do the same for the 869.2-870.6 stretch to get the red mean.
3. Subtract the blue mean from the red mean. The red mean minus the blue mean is -0.5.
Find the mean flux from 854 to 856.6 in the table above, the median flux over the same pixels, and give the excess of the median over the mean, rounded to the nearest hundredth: 1.55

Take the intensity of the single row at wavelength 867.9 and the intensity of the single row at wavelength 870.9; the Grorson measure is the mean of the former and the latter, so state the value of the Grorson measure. 22.5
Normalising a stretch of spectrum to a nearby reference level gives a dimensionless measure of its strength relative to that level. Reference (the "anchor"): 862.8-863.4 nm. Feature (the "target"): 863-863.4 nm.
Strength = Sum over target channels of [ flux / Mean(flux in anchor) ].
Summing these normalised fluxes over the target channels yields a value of 2.00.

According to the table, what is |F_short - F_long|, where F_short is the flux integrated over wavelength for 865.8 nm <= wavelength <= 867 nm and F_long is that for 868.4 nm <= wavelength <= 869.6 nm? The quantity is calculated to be 3.6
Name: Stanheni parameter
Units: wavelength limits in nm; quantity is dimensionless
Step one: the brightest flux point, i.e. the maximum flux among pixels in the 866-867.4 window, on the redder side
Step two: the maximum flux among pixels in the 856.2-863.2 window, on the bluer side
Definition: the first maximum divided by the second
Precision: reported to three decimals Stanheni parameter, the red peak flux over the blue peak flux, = 0.945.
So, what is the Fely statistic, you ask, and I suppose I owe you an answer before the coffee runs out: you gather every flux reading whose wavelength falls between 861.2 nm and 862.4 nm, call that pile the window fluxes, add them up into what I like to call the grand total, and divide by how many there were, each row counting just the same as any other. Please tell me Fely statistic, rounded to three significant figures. 23.2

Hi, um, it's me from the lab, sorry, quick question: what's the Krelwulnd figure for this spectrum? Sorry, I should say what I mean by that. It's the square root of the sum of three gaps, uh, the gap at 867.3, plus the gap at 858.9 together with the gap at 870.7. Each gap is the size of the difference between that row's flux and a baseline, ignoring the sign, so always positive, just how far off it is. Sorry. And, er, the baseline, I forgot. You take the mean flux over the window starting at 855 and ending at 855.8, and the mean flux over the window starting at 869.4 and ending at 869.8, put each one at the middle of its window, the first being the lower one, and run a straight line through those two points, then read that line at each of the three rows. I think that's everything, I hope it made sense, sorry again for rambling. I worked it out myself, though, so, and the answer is 1.15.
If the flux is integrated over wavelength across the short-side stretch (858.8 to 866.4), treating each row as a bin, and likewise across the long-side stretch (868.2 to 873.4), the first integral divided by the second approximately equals 1.5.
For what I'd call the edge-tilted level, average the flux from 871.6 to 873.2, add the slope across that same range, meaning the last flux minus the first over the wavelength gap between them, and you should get 22.5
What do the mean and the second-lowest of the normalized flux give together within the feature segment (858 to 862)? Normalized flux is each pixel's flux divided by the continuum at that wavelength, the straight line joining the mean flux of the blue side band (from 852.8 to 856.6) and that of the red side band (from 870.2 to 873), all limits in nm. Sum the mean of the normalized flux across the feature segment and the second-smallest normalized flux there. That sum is 2.09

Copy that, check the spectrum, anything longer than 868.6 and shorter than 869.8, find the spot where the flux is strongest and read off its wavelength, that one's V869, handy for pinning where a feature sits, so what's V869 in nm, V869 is 869.7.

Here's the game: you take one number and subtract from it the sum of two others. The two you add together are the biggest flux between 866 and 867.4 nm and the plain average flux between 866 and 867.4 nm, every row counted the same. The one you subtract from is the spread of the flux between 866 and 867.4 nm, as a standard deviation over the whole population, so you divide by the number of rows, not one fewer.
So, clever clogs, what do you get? -39.6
